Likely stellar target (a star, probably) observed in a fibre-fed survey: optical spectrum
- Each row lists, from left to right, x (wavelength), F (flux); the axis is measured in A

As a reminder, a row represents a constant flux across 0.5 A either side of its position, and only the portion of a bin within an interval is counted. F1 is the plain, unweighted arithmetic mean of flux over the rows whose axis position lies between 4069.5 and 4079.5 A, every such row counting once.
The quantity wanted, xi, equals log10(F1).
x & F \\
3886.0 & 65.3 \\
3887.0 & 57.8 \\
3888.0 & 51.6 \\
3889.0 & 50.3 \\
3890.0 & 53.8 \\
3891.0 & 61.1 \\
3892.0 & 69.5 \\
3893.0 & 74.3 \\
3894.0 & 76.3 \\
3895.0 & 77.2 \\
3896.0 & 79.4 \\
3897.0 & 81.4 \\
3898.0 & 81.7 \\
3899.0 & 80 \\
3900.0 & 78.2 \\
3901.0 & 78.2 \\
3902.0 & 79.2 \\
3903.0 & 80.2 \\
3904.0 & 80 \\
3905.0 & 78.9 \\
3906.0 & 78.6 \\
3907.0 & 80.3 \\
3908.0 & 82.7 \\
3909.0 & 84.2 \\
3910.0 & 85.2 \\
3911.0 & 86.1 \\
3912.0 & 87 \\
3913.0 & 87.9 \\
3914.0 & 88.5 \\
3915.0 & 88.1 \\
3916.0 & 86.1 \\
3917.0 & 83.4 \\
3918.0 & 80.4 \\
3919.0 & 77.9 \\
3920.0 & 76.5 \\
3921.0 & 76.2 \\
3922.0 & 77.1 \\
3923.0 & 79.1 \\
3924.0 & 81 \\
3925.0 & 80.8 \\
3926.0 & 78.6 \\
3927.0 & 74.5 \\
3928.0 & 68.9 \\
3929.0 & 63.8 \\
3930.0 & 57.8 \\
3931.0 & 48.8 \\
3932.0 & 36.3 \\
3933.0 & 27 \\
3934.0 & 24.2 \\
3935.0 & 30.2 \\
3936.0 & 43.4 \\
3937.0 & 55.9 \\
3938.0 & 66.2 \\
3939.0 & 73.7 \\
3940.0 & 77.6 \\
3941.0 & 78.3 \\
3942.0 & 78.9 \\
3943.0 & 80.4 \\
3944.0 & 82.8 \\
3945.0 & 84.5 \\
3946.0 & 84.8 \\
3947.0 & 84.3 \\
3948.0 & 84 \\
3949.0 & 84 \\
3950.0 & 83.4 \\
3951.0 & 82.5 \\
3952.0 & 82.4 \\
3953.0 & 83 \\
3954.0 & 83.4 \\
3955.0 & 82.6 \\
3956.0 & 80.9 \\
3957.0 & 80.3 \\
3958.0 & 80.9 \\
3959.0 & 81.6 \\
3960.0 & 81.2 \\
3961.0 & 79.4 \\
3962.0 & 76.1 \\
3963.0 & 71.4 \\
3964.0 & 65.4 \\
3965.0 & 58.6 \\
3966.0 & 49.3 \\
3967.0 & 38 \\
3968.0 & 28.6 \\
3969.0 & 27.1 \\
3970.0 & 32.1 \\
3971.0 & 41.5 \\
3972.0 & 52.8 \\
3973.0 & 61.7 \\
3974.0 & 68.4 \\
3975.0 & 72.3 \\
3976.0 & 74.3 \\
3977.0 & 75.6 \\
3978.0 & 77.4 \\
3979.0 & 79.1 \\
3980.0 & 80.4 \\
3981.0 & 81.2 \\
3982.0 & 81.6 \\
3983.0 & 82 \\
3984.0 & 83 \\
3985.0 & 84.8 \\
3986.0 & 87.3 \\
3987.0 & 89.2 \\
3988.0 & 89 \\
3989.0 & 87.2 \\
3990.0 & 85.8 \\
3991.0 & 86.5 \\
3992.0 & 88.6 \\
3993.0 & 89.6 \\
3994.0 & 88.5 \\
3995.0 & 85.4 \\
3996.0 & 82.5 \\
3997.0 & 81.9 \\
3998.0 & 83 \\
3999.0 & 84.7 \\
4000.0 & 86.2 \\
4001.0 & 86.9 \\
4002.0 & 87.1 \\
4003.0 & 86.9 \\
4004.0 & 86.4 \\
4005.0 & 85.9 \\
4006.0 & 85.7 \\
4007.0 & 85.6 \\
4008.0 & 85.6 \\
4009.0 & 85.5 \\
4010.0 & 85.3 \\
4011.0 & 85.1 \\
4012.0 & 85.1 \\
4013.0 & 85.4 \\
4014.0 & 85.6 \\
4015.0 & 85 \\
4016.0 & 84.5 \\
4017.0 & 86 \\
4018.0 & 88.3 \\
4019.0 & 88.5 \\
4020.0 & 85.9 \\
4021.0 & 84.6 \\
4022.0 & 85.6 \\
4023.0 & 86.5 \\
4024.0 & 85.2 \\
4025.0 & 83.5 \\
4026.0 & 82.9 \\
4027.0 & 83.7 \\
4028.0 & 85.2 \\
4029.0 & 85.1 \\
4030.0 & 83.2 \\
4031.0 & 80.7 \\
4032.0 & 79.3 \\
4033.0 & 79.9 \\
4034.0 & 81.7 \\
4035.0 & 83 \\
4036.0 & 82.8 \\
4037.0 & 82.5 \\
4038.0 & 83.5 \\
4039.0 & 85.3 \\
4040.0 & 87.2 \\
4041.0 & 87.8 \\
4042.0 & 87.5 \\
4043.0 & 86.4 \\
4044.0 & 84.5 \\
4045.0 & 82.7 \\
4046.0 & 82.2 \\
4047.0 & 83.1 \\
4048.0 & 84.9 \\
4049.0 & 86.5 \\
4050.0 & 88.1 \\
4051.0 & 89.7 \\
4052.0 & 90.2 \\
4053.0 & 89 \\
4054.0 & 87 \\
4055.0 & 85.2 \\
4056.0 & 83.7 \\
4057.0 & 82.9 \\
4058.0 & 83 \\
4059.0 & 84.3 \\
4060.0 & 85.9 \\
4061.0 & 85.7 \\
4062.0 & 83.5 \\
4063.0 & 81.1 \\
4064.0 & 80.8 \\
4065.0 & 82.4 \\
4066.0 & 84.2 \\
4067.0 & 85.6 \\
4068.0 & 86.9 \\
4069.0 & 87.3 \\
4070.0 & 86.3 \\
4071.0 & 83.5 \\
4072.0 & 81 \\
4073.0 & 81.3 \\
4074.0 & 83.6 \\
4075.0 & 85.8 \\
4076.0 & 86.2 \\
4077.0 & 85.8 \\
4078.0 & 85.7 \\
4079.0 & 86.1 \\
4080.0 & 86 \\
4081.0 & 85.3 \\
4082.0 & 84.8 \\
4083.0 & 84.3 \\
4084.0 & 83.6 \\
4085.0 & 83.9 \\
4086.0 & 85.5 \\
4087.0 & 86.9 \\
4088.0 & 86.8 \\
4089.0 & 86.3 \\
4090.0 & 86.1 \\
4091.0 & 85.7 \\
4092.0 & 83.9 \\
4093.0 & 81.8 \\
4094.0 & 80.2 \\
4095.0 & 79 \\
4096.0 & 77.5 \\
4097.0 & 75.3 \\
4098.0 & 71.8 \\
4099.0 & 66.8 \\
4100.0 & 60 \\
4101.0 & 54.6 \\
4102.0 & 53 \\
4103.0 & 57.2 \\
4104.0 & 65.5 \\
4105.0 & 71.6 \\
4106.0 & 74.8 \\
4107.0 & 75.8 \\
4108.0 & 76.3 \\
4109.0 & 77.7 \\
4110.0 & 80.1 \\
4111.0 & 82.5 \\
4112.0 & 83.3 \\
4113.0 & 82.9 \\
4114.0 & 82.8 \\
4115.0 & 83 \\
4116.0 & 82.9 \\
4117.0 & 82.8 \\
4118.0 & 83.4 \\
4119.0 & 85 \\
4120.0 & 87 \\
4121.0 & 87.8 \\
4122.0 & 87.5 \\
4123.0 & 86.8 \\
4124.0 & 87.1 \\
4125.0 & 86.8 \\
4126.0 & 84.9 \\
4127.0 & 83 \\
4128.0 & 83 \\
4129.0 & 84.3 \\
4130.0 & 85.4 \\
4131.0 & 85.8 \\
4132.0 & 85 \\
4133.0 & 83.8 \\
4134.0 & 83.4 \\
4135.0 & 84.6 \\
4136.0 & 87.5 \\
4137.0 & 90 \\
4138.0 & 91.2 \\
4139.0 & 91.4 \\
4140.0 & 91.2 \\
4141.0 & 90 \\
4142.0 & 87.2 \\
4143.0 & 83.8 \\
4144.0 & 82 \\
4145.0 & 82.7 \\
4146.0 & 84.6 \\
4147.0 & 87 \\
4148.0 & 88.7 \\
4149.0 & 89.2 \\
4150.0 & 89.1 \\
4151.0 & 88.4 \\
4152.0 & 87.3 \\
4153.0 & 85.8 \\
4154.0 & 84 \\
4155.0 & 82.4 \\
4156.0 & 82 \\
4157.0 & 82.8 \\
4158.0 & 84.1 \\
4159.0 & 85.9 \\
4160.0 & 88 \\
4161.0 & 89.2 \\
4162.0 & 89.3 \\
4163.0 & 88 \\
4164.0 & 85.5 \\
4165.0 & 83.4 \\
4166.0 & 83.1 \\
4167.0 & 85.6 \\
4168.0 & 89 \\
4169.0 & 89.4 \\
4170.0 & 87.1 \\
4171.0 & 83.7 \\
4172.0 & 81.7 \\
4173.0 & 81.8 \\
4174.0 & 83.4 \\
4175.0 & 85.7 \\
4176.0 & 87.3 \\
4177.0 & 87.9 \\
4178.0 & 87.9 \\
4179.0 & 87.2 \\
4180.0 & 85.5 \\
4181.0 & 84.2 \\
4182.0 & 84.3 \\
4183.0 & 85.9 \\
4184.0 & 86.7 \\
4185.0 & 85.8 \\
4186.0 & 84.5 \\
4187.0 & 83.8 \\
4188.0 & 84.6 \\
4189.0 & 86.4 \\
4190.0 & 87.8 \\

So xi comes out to 1.93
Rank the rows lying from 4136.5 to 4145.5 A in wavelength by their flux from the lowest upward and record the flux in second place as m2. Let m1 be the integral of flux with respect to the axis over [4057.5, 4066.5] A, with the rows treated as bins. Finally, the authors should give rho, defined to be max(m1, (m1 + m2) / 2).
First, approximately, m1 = 751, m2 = 82.7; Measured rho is 751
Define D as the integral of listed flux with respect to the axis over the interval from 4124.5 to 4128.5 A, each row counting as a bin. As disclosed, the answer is 338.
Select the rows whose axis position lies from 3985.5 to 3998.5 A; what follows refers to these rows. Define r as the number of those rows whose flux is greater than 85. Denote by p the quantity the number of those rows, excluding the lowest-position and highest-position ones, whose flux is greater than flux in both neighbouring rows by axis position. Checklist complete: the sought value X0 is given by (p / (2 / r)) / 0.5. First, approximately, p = 2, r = 10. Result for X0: 20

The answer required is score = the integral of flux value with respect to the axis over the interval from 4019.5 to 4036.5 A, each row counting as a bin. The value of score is 1419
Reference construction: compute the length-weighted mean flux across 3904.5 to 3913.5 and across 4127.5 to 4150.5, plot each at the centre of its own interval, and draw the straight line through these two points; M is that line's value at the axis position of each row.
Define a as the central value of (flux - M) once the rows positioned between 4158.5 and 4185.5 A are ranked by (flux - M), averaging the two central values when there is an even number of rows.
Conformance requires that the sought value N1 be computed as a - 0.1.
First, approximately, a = -1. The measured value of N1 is -1.4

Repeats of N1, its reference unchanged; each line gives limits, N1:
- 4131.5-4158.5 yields -1.1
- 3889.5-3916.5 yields -3.4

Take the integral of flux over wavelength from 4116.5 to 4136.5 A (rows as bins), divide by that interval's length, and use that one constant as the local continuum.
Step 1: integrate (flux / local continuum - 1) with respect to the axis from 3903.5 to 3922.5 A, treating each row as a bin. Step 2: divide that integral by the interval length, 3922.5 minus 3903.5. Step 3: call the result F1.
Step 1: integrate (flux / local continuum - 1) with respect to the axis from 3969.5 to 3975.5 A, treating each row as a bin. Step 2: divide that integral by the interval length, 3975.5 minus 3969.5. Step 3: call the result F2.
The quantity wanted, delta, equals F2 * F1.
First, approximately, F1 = -0.03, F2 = -0.36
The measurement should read 0.012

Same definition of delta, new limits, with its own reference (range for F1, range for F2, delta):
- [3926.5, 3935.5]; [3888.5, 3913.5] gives 0.041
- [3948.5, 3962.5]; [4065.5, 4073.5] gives 0.000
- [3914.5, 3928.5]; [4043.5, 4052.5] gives 0.000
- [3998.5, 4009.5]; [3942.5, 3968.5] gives -0.001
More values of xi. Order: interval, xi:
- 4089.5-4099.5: 1.90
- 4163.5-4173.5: 1.93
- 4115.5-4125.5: 1.93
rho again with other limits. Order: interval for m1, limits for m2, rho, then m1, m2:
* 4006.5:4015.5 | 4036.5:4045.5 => 768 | 768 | 82.7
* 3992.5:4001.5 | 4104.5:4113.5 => 769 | 769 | 74.8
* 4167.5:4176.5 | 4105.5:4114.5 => 769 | 769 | 75.8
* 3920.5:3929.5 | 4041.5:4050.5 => 680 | 680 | 82.7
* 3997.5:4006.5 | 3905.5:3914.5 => 773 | 773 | 80.3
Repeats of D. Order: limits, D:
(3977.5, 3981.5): 318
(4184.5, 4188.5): 339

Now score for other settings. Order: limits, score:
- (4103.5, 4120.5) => 1357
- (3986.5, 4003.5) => 1469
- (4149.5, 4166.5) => 1458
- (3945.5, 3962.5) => 1395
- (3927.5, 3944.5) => 994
